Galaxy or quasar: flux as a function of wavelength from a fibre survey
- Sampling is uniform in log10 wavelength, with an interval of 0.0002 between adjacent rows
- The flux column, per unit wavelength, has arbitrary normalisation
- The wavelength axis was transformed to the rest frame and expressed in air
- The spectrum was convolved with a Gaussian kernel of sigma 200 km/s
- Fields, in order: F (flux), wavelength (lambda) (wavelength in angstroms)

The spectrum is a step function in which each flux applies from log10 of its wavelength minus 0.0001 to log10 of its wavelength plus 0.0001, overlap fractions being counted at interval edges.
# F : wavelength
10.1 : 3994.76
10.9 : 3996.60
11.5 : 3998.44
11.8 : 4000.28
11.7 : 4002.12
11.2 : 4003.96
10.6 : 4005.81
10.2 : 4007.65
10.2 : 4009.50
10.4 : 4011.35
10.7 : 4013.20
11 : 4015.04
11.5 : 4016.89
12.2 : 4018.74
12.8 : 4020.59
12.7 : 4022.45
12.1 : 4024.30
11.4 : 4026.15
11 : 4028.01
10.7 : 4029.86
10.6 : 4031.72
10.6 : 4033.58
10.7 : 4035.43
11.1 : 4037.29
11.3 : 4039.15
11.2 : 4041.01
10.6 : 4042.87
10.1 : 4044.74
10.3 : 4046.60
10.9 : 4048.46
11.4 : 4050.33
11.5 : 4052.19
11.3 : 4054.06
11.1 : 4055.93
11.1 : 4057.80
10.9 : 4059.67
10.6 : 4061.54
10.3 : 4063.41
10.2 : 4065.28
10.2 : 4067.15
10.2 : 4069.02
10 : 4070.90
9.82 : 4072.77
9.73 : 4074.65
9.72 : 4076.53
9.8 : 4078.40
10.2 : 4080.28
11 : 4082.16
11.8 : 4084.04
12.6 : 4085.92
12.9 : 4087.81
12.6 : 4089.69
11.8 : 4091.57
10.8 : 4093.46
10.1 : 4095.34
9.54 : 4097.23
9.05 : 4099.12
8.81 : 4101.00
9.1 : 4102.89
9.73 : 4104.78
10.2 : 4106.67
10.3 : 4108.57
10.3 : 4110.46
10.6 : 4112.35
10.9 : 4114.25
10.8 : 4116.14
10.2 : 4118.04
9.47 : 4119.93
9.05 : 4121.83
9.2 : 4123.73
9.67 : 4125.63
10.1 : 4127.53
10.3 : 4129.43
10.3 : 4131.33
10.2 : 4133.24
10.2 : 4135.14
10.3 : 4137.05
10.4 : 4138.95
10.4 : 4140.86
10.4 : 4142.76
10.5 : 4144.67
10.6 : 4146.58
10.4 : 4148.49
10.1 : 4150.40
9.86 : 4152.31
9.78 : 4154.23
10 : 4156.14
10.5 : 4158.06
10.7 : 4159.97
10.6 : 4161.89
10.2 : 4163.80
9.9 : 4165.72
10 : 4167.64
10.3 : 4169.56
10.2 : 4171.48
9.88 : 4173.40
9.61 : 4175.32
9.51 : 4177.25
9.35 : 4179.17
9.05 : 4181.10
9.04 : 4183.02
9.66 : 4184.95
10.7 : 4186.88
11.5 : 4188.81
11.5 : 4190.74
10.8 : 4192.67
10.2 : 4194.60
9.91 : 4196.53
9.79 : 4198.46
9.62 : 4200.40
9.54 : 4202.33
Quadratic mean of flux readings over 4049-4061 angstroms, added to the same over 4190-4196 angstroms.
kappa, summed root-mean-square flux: 22.1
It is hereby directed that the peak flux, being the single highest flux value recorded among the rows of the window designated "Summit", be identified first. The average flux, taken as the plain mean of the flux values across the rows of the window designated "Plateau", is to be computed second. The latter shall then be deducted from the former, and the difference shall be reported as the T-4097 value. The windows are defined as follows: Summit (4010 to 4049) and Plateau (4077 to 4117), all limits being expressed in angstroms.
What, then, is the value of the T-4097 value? 2.2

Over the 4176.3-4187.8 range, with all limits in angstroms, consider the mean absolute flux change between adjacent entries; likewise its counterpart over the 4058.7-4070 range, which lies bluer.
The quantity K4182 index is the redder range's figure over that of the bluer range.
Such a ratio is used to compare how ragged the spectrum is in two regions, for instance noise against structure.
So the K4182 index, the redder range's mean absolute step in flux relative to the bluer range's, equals 3.04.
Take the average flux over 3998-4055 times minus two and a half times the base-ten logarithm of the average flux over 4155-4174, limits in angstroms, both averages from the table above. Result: -28.1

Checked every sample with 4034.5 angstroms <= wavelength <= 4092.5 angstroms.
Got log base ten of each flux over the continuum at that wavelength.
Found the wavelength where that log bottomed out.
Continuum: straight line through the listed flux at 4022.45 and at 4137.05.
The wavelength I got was 4044.74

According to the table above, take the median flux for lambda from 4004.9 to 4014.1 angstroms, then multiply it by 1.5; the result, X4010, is 15.6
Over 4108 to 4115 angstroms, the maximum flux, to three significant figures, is 10.9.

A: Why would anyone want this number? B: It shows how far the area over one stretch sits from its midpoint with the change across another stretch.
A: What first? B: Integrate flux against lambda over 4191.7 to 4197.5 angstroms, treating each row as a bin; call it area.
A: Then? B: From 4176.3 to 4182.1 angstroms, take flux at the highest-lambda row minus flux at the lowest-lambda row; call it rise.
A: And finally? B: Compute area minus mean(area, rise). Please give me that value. 30.1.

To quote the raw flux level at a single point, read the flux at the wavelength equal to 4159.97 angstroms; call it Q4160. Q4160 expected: 10.7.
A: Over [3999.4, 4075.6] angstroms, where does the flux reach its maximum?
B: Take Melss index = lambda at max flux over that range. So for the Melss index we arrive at 4020.59 angstroms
